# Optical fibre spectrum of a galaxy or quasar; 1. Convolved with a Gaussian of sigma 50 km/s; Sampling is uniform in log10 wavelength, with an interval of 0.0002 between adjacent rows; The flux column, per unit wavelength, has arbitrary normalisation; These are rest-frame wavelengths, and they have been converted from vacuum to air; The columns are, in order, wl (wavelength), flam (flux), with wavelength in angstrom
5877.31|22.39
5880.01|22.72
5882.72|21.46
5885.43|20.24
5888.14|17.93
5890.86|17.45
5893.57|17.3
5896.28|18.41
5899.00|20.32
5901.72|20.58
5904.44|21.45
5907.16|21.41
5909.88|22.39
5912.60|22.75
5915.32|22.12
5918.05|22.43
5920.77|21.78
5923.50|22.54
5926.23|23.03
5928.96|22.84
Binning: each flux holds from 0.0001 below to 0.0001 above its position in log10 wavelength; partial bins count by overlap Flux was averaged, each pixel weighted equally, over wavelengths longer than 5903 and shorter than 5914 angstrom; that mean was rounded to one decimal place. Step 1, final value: 22.0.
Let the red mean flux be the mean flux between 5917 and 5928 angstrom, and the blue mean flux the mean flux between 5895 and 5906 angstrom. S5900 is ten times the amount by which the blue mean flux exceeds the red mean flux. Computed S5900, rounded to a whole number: -23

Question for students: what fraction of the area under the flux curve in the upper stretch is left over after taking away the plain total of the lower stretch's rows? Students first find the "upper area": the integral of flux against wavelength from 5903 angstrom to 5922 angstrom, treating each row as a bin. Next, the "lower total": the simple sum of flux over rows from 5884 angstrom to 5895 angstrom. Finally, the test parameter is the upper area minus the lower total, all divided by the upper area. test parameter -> 0.83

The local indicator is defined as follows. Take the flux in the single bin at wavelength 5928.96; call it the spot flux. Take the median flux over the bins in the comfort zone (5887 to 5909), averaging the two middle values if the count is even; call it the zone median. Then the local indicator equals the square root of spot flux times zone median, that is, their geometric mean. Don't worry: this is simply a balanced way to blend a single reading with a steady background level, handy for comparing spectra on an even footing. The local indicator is 21.0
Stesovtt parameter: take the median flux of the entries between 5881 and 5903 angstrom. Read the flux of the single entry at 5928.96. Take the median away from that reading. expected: 3.5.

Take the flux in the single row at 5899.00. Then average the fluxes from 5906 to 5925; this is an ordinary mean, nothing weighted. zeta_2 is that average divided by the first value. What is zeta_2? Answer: 1.09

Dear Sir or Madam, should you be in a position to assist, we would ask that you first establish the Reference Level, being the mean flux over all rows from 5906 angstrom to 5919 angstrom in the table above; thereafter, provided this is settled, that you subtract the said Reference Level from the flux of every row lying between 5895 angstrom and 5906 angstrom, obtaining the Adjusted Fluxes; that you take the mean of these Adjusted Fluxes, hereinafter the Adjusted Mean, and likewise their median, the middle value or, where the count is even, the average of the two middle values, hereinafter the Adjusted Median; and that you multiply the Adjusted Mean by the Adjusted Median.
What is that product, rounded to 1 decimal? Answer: 3.6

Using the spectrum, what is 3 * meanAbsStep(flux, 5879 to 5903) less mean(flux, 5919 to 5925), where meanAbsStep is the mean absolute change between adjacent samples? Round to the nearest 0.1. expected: -18.9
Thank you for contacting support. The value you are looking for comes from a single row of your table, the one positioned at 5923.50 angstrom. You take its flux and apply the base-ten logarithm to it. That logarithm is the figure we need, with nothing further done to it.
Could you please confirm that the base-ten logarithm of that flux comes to 1.35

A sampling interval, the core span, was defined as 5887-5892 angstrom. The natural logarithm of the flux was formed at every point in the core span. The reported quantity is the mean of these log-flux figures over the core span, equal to 2.87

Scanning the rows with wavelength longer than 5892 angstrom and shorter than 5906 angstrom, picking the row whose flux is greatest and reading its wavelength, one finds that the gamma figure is 5904.44 angstrom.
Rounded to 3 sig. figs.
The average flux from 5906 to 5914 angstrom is 22.2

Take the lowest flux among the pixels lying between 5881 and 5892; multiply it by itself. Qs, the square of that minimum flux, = 305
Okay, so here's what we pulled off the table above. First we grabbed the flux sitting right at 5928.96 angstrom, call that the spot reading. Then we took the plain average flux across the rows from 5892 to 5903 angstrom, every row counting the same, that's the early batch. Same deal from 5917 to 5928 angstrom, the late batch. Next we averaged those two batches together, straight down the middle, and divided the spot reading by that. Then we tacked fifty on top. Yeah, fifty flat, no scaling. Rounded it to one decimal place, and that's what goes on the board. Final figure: 51.1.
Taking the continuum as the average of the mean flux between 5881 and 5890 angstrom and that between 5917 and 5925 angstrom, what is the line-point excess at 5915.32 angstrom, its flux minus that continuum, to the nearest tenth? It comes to 1.1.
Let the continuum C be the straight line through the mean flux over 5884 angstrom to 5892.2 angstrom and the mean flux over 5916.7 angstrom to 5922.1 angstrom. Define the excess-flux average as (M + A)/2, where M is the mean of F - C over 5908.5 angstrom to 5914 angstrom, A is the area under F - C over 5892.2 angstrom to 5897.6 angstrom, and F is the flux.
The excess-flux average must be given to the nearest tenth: -3.3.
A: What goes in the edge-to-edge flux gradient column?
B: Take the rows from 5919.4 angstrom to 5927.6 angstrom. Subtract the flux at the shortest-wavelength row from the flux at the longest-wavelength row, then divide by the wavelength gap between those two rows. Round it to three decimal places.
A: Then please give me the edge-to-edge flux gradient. 0.229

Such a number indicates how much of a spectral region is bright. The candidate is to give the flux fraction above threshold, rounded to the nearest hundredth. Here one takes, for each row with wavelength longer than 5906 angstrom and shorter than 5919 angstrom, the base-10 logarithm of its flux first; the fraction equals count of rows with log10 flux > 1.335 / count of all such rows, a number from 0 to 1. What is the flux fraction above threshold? 0.80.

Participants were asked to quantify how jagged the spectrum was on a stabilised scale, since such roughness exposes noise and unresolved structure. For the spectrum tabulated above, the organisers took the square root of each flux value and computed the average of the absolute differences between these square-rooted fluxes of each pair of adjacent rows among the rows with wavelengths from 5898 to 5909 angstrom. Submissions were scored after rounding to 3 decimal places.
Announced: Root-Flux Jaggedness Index 0.043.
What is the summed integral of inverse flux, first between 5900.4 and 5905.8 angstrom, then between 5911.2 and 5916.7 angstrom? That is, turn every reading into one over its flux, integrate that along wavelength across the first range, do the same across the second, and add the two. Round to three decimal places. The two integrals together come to 0.502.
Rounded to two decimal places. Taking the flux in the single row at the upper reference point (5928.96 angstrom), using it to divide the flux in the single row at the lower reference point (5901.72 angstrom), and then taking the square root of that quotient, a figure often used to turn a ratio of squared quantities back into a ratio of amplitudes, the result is 0.95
